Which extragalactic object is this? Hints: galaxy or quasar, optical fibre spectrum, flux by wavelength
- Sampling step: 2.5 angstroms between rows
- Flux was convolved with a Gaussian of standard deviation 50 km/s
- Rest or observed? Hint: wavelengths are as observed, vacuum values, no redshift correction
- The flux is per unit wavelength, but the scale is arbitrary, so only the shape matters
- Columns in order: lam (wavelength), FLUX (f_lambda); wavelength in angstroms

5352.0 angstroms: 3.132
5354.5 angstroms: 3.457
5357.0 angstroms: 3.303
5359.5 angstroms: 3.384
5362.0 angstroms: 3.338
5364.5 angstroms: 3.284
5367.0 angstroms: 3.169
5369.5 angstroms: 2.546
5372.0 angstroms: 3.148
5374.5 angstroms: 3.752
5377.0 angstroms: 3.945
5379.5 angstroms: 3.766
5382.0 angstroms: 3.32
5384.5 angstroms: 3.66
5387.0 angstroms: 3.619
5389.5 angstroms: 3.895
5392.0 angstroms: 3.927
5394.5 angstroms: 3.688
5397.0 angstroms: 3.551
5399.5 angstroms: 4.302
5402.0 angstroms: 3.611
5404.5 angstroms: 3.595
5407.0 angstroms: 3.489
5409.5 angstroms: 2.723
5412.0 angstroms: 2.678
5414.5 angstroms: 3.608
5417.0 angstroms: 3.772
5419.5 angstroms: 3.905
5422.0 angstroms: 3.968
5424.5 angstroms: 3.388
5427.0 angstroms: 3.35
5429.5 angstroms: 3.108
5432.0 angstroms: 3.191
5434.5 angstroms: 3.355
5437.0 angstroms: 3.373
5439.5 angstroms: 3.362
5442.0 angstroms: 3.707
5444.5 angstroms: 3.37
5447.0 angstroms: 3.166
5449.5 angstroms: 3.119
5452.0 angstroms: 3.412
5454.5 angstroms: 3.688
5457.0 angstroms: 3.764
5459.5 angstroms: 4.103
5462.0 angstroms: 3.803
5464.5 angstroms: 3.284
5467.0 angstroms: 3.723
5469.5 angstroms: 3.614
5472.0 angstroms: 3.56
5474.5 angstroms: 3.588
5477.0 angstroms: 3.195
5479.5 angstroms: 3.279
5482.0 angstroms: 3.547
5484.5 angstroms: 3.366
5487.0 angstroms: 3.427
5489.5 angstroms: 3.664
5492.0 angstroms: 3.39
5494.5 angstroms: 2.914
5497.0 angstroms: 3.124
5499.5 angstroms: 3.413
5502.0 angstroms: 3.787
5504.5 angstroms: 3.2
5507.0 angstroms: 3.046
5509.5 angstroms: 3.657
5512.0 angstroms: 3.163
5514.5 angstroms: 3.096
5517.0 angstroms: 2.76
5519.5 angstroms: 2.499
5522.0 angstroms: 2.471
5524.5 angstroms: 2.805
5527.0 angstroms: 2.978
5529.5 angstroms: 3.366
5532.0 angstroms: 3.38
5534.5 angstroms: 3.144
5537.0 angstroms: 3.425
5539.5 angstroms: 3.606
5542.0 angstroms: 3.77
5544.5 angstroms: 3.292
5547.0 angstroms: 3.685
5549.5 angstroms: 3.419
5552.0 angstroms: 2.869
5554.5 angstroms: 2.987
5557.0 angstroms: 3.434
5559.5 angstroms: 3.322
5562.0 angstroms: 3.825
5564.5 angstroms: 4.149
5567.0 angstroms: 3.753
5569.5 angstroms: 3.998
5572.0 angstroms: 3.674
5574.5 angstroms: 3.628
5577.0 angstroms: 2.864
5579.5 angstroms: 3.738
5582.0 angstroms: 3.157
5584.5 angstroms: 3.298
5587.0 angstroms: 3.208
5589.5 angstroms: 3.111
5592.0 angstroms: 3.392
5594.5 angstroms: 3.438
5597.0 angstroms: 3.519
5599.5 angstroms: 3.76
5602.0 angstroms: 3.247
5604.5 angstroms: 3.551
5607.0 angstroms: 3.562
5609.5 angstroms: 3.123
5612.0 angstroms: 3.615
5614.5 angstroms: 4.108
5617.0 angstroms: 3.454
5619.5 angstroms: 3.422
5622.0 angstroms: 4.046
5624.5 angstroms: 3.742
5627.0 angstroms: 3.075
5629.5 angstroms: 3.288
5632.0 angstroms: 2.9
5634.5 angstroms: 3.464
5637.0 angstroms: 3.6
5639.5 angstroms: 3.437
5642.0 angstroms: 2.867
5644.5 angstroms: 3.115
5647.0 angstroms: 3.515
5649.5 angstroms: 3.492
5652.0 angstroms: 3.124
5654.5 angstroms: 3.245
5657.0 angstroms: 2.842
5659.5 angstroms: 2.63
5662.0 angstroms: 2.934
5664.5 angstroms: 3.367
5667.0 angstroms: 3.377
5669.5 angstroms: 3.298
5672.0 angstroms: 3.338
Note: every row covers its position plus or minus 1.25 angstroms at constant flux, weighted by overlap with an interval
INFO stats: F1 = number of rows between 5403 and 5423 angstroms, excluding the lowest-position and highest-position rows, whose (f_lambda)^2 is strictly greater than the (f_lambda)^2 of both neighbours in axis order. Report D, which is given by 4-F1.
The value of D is 4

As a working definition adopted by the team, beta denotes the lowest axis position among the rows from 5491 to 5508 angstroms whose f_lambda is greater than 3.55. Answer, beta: 5502.0 angstroms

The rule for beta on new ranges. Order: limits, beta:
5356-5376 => 5374.5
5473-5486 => 5474.5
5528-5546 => 5539.5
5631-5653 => 5637.0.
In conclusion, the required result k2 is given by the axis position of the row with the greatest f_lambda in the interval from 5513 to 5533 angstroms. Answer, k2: 5532.0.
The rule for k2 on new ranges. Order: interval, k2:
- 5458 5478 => 5459.5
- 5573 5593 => 5579.5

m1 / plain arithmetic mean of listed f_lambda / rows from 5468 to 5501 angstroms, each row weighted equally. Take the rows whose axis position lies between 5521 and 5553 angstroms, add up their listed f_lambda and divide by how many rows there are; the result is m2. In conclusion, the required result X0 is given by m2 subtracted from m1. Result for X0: 0.14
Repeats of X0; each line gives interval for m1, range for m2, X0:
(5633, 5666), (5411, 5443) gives -0.24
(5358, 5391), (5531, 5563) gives 0.05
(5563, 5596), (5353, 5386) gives 0.10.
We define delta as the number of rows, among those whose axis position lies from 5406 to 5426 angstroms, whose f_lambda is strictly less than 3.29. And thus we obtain 2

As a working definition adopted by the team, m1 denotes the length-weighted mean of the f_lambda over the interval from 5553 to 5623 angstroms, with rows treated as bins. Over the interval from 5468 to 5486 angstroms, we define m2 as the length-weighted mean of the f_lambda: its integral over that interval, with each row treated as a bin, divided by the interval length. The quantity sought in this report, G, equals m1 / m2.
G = 1.02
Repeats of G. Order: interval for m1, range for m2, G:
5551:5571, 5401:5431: 1.04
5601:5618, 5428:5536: 1.06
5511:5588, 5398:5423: 0.93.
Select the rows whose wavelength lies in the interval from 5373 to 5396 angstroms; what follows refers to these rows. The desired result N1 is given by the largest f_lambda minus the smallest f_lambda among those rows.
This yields 0.6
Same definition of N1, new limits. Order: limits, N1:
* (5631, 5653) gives 0.7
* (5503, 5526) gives 1.2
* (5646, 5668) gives 0.9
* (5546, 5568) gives 1.3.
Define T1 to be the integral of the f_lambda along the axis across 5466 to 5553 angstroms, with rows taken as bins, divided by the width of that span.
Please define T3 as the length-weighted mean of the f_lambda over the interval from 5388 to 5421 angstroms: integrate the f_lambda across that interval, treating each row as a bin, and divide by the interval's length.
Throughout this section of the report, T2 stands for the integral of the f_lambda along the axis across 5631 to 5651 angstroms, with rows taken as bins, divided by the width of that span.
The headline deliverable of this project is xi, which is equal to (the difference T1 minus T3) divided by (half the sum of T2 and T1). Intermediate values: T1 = 3.29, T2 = 3.30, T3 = 3.60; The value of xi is -0.093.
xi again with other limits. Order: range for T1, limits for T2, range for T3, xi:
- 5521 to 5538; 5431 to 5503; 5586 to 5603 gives -0.092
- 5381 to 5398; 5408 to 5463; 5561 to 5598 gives 0.044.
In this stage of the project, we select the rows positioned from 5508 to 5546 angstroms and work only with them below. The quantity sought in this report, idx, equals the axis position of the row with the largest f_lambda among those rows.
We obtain 5542.0 angstroms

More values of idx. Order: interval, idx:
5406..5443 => 5422.0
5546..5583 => 5564.5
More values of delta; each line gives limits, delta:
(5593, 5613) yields 2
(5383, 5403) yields 0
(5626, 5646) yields 5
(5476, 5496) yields 3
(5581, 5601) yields 3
